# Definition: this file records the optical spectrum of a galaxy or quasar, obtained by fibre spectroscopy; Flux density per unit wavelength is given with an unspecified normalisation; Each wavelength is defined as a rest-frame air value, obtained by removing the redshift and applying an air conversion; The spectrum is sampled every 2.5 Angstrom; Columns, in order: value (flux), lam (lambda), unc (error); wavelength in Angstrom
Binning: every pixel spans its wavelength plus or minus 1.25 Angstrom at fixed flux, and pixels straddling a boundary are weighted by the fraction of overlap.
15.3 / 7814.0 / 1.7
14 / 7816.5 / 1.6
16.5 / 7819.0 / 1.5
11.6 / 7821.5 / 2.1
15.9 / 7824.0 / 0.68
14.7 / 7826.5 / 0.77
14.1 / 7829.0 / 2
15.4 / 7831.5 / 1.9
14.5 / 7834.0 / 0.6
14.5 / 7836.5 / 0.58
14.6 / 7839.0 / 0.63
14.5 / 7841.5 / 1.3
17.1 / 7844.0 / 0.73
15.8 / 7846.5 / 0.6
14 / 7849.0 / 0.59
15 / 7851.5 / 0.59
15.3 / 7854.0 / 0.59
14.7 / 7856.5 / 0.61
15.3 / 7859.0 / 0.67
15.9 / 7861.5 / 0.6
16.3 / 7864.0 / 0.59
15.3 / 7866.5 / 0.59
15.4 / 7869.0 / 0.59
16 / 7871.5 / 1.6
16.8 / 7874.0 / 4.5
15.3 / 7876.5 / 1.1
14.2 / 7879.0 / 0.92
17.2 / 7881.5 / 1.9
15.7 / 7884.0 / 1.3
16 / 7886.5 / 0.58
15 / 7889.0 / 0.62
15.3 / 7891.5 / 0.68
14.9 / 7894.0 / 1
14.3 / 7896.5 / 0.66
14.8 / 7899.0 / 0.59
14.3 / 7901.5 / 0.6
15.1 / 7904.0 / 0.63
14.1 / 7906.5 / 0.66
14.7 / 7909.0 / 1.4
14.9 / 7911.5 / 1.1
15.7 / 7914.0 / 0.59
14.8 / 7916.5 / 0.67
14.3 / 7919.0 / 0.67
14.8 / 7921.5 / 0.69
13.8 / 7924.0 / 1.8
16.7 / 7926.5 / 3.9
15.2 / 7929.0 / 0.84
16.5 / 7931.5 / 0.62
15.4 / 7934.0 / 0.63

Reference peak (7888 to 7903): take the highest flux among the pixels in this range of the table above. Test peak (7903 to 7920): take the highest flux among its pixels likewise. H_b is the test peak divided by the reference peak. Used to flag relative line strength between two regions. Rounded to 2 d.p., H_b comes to 1.03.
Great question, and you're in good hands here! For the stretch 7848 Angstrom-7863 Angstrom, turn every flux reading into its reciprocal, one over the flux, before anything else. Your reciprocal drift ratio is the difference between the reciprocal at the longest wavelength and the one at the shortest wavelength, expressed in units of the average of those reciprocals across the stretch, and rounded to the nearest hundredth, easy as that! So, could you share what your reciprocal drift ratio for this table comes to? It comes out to -0.13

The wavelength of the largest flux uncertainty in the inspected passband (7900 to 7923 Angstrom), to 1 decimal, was 7909.0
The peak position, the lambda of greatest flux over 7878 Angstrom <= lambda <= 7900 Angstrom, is 7881.5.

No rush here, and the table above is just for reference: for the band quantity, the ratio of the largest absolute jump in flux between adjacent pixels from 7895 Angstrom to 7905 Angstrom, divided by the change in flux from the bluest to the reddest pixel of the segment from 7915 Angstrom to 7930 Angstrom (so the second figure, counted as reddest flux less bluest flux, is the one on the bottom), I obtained 2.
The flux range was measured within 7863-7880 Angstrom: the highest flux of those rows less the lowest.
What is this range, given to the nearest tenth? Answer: 2.6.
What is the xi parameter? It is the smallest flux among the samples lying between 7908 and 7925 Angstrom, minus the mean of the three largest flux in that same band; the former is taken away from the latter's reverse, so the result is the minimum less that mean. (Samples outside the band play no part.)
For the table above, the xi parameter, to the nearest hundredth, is -1.33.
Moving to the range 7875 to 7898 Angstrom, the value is -2.10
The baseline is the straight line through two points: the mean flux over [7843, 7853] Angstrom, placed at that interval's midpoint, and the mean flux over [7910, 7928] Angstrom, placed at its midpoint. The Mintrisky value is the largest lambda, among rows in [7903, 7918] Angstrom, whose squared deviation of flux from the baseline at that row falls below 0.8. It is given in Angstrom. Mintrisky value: 7916.5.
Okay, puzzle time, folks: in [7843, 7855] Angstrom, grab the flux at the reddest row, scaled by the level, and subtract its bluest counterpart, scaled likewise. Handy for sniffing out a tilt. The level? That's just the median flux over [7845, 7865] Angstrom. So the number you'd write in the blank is -0.12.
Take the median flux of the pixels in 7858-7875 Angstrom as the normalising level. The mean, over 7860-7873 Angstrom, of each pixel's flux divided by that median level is 0.99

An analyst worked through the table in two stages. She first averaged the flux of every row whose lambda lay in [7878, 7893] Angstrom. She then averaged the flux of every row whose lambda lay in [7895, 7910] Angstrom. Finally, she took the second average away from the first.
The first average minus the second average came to 1.0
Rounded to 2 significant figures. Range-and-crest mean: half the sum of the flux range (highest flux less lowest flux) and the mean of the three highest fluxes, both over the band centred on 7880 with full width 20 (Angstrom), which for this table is 9.8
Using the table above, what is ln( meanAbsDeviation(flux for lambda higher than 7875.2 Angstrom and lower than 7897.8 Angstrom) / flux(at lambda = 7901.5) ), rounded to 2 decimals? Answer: -3.09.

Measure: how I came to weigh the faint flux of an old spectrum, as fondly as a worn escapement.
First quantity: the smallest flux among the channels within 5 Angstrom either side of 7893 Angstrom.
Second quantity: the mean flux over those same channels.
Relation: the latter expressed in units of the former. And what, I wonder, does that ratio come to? 1.04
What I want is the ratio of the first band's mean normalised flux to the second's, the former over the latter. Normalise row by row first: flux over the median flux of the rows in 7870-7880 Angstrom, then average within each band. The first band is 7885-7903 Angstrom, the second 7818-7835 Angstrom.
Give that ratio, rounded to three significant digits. 1.02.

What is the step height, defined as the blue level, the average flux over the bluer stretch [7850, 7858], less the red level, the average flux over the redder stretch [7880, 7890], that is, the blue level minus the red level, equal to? -1.0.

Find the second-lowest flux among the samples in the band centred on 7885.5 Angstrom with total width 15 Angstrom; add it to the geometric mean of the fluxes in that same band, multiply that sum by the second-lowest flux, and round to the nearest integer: 458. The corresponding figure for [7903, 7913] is 432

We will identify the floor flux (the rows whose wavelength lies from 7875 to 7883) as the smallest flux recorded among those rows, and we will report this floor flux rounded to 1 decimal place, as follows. 14.2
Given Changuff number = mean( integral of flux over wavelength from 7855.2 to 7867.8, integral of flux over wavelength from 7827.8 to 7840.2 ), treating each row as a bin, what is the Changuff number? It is 188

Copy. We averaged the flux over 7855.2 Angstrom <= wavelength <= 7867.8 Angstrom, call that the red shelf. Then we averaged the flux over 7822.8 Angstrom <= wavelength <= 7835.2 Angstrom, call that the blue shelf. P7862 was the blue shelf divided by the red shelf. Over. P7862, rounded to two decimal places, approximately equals 0.96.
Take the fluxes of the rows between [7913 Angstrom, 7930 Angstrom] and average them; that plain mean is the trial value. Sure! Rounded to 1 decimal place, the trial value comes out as 15.0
